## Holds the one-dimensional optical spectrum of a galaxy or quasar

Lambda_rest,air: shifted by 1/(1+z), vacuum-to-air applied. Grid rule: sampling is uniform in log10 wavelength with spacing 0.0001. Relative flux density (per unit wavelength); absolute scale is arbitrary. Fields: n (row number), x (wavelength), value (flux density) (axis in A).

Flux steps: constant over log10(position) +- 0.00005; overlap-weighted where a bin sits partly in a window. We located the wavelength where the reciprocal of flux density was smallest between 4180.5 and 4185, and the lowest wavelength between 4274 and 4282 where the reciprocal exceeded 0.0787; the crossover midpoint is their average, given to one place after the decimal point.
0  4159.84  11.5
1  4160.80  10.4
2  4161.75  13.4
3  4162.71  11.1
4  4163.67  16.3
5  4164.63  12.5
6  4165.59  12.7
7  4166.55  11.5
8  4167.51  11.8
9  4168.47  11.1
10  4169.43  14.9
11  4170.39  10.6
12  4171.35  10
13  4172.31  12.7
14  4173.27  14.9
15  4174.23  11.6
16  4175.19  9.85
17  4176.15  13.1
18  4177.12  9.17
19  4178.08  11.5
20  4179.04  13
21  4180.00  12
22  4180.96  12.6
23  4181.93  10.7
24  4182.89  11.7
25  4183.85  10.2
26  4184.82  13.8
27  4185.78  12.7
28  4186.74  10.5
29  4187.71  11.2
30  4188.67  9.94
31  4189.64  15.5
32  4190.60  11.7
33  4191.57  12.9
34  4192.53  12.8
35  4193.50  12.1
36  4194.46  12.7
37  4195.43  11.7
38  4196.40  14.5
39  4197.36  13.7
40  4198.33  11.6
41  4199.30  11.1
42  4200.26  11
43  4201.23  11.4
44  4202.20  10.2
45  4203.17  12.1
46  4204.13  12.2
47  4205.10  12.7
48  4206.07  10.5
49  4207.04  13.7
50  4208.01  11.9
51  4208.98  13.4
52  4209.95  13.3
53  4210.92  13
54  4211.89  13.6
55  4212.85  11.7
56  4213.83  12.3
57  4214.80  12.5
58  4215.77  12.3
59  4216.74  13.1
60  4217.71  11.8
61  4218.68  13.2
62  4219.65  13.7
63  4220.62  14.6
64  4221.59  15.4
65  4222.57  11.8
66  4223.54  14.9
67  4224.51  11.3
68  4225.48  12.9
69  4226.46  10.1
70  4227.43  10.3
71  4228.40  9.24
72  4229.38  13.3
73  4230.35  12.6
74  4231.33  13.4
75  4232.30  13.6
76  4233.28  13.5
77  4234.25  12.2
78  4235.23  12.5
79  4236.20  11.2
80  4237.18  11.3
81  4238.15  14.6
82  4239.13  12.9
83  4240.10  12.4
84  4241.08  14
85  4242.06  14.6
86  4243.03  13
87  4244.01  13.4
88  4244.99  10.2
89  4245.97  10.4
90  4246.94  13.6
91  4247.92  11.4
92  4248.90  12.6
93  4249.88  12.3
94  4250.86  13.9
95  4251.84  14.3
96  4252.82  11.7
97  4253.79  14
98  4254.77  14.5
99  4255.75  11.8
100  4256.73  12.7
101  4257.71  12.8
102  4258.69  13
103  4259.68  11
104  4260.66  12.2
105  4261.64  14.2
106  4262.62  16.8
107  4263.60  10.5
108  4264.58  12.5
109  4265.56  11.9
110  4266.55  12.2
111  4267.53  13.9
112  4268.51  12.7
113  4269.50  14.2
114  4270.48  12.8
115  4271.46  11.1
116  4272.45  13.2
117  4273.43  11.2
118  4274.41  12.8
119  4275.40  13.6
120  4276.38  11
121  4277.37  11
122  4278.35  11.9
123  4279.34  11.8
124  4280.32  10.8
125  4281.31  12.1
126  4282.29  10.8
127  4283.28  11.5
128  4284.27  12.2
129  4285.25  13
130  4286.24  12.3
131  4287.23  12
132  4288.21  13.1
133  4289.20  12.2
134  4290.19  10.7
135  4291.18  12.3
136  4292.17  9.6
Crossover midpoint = 4230.6 A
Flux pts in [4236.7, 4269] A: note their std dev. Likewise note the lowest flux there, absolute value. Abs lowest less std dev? 8.8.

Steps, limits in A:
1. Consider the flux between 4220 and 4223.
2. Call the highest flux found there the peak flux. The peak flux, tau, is 15.4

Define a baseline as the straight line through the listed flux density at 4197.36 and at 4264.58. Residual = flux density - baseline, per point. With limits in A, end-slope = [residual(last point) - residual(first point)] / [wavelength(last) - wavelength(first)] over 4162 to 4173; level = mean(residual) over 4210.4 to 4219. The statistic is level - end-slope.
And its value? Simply -1.0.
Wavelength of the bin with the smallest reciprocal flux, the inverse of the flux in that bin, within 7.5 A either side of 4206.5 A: 4207.04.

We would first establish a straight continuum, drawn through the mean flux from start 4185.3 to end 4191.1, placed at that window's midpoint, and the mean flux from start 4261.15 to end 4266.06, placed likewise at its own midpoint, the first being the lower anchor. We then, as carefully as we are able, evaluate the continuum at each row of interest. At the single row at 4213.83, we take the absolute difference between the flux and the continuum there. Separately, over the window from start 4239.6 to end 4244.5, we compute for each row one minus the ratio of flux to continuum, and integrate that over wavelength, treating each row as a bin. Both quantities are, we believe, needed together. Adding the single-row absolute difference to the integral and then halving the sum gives -0.10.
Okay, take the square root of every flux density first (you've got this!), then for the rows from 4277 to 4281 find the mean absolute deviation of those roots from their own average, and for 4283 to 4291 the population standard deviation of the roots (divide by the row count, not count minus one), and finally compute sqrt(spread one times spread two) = 0.086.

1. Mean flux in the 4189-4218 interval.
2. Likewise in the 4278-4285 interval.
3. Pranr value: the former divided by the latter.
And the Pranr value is 1.07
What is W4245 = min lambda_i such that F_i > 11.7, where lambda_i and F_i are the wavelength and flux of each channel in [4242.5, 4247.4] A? 4243.03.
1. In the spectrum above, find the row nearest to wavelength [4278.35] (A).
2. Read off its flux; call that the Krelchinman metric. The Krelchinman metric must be 11.9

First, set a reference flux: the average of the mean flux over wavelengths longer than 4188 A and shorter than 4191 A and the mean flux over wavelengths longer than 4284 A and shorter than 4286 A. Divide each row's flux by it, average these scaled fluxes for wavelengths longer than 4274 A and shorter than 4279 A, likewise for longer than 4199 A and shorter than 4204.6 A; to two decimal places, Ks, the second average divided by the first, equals 0.94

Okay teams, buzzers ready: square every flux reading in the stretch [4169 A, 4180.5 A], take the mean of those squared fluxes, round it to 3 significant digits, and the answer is 146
